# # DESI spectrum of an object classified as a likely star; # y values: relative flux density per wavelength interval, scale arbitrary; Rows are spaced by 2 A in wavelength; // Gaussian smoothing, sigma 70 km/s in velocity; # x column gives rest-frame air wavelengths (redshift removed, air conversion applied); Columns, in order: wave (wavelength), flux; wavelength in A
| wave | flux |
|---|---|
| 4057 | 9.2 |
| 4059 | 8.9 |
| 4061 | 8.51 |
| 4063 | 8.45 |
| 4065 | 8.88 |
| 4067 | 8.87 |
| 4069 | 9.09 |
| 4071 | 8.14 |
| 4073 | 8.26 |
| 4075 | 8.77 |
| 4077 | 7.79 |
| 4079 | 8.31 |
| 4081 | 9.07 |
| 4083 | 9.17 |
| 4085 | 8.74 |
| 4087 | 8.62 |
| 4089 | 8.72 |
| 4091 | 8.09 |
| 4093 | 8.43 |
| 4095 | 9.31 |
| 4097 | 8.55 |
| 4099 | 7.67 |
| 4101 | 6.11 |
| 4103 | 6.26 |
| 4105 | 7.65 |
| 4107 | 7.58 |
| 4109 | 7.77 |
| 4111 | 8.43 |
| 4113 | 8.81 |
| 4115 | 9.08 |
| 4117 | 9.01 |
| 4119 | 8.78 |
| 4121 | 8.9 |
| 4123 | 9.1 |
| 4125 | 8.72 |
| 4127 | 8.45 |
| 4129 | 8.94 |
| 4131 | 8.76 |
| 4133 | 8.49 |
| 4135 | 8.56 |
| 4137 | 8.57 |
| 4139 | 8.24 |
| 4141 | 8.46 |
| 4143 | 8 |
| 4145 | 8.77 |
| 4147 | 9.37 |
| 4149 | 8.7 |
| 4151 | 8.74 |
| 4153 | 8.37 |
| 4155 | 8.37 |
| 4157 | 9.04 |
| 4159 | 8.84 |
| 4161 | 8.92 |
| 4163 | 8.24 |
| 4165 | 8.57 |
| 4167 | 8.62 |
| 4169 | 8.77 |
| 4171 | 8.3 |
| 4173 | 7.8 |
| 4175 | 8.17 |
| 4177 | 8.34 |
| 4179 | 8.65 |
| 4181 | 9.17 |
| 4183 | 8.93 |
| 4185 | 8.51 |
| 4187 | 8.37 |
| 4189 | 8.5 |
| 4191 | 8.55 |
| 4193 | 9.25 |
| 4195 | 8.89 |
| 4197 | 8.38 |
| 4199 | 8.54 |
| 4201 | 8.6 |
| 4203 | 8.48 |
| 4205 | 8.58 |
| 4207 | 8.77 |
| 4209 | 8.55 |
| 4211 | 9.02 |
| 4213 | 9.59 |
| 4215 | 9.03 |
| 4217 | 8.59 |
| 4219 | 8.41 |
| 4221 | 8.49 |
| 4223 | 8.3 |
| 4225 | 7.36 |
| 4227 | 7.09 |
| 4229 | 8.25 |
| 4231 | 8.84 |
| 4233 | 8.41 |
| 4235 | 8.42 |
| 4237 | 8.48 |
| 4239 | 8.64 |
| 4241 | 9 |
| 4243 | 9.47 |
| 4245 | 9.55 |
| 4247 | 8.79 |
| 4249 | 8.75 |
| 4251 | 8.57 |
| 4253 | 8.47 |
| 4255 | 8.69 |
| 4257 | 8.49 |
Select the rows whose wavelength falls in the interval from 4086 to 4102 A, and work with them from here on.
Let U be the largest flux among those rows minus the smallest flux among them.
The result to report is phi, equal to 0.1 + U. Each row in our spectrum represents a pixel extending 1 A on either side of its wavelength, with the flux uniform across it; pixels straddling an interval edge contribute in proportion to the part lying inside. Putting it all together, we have 3.3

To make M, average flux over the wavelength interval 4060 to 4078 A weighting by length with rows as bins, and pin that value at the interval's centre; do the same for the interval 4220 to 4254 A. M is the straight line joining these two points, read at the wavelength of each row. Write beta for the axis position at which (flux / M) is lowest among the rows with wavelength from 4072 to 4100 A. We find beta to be 4099 A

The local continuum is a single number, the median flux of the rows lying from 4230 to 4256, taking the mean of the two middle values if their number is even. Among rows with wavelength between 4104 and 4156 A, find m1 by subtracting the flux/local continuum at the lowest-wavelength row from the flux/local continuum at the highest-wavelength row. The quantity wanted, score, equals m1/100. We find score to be 0.0008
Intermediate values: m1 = 0.08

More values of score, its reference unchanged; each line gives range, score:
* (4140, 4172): -0.0002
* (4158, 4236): -0.0005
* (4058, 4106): -0.0014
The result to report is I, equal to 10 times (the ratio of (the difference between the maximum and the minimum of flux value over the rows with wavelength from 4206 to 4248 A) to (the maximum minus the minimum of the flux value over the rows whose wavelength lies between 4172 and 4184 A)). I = 18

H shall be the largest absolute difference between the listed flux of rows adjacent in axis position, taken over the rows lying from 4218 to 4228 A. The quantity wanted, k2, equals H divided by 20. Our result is 0.047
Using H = 0.9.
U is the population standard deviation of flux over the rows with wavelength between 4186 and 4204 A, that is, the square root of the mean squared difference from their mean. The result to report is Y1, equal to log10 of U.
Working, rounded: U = 0.27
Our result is -0.58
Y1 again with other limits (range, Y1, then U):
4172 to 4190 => -0.42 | 0.38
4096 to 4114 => -0.05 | 0.89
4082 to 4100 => -0.32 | 0.47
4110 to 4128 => -0.63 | 0.23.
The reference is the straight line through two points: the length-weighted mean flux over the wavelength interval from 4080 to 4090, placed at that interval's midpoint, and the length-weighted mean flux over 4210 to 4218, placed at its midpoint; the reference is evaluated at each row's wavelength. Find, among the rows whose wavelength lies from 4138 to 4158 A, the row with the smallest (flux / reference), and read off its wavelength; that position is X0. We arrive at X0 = 4143 A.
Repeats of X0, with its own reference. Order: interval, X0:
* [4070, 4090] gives 4077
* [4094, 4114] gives 4101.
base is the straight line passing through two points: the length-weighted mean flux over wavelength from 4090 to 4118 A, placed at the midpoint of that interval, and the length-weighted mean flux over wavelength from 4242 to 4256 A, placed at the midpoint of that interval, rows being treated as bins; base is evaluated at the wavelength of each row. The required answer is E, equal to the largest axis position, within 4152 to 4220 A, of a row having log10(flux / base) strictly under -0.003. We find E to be 4219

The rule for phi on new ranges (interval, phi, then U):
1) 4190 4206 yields 1.0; 0.9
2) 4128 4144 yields 1.0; 0.9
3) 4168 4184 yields 1.5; 1.4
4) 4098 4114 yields 2.8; 2.7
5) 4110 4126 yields 0.8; 0.7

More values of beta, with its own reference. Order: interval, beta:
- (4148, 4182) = 4173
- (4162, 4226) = 4225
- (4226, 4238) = 4227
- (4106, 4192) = 4107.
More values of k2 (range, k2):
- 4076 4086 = 0.038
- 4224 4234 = 0.058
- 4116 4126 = 0.019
